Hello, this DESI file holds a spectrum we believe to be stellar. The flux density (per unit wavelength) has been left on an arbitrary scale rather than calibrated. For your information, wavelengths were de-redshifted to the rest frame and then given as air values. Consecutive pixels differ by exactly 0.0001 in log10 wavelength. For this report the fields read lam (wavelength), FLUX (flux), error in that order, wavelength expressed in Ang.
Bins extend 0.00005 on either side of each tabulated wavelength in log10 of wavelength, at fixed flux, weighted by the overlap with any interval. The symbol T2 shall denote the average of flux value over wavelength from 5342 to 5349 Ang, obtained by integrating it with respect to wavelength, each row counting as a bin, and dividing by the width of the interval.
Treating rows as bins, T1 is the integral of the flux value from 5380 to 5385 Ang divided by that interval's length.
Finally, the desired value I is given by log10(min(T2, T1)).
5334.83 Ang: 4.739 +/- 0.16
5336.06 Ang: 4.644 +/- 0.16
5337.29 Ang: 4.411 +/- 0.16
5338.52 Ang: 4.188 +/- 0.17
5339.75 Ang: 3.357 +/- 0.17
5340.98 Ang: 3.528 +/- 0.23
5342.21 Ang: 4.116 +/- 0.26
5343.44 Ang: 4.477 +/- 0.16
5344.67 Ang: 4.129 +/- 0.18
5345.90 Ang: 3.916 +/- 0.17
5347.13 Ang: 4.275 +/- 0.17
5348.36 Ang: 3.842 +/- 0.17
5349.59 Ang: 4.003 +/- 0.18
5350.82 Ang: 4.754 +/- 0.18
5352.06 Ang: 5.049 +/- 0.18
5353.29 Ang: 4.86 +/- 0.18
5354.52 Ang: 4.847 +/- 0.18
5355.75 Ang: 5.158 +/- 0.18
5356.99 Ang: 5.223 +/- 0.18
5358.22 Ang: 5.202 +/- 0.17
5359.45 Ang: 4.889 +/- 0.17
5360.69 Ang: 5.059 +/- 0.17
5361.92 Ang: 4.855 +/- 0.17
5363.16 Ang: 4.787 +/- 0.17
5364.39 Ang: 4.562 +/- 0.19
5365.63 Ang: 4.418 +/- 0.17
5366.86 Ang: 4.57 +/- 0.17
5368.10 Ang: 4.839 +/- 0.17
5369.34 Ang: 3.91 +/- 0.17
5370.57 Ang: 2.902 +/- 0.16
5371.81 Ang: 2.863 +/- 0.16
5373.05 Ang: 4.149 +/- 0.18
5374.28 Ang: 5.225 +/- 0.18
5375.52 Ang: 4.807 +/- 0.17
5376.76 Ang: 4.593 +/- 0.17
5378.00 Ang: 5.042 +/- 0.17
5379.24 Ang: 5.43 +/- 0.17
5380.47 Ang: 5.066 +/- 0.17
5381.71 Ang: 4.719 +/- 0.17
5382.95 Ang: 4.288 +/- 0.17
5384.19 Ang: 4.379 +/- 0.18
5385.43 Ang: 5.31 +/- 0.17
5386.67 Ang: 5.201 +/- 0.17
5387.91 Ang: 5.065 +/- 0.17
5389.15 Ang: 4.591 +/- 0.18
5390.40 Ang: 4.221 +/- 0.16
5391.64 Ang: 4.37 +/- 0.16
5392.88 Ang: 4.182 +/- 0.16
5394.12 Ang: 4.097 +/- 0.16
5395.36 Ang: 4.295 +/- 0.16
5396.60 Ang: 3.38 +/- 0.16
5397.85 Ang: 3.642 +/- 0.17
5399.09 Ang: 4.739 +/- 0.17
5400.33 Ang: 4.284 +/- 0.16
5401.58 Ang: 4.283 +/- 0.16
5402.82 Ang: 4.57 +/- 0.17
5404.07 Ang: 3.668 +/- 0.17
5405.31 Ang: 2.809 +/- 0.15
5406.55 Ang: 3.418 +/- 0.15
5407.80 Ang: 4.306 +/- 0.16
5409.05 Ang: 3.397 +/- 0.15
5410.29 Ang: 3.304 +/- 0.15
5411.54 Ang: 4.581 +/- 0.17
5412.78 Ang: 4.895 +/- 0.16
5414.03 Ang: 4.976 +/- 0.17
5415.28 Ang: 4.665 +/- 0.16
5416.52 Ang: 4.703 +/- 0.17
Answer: 0.62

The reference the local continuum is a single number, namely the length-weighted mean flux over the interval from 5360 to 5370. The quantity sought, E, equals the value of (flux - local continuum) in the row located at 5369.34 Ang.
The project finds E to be -0.7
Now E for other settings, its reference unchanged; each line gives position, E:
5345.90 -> -0.7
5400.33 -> -0.3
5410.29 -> -1.3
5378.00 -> 0.4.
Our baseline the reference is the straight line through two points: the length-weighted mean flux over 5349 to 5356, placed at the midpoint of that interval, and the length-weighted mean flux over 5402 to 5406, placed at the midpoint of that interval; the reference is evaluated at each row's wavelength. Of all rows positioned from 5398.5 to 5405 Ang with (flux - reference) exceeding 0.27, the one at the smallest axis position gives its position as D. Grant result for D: 5399.09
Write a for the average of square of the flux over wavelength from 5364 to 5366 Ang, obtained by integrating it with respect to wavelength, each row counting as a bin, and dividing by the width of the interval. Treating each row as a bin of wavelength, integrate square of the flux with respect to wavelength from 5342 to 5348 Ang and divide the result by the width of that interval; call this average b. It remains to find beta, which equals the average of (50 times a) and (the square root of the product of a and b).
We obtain 512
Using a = 20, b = 17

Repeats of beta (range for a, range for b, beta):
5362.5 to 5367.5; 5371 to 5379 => 537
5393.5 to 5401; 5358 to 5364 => 430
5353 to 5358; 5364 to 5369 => 649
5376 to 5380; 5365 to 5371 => 643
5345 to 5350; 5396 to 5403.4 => 413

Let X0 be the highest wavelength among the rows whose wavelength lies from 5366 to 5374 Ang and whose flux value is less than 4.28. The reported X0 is 5373.05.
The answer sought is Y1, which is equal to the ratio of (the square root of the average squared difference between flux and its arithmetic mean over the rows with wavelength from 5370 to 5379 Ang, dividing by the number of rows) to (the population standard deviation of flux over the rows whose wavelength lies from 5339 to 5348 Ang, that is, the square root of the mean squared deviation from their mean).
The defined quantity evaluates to 2.4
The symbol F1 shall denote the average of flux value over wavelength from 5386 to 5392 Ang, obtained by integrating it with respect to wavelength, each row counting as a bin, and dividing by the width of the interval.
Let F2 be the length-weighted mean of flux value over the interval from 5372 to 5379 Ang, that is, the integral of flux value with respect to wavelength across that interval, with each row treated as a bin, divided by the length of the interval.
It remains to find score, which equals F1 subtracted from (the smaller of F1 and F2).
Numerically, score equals 0.0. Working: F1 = 4.70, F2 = 4.7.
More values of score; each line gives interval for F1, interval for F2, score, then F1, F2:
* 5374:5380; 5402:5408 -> -1.3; 5.01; 3.7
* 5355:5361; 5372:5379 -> -0.4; 5.10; 4.7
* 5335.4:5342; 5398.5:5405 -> 0.0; 4.03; 4.2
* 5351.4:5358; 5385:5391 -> -0.2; 5.03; 4.9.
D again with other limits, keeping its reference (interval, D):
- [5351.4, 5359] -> 5352.06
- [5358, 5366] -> 5358.22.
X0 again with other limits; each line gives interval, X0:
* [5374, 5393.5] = 5392.88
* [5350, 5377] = 5373.05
